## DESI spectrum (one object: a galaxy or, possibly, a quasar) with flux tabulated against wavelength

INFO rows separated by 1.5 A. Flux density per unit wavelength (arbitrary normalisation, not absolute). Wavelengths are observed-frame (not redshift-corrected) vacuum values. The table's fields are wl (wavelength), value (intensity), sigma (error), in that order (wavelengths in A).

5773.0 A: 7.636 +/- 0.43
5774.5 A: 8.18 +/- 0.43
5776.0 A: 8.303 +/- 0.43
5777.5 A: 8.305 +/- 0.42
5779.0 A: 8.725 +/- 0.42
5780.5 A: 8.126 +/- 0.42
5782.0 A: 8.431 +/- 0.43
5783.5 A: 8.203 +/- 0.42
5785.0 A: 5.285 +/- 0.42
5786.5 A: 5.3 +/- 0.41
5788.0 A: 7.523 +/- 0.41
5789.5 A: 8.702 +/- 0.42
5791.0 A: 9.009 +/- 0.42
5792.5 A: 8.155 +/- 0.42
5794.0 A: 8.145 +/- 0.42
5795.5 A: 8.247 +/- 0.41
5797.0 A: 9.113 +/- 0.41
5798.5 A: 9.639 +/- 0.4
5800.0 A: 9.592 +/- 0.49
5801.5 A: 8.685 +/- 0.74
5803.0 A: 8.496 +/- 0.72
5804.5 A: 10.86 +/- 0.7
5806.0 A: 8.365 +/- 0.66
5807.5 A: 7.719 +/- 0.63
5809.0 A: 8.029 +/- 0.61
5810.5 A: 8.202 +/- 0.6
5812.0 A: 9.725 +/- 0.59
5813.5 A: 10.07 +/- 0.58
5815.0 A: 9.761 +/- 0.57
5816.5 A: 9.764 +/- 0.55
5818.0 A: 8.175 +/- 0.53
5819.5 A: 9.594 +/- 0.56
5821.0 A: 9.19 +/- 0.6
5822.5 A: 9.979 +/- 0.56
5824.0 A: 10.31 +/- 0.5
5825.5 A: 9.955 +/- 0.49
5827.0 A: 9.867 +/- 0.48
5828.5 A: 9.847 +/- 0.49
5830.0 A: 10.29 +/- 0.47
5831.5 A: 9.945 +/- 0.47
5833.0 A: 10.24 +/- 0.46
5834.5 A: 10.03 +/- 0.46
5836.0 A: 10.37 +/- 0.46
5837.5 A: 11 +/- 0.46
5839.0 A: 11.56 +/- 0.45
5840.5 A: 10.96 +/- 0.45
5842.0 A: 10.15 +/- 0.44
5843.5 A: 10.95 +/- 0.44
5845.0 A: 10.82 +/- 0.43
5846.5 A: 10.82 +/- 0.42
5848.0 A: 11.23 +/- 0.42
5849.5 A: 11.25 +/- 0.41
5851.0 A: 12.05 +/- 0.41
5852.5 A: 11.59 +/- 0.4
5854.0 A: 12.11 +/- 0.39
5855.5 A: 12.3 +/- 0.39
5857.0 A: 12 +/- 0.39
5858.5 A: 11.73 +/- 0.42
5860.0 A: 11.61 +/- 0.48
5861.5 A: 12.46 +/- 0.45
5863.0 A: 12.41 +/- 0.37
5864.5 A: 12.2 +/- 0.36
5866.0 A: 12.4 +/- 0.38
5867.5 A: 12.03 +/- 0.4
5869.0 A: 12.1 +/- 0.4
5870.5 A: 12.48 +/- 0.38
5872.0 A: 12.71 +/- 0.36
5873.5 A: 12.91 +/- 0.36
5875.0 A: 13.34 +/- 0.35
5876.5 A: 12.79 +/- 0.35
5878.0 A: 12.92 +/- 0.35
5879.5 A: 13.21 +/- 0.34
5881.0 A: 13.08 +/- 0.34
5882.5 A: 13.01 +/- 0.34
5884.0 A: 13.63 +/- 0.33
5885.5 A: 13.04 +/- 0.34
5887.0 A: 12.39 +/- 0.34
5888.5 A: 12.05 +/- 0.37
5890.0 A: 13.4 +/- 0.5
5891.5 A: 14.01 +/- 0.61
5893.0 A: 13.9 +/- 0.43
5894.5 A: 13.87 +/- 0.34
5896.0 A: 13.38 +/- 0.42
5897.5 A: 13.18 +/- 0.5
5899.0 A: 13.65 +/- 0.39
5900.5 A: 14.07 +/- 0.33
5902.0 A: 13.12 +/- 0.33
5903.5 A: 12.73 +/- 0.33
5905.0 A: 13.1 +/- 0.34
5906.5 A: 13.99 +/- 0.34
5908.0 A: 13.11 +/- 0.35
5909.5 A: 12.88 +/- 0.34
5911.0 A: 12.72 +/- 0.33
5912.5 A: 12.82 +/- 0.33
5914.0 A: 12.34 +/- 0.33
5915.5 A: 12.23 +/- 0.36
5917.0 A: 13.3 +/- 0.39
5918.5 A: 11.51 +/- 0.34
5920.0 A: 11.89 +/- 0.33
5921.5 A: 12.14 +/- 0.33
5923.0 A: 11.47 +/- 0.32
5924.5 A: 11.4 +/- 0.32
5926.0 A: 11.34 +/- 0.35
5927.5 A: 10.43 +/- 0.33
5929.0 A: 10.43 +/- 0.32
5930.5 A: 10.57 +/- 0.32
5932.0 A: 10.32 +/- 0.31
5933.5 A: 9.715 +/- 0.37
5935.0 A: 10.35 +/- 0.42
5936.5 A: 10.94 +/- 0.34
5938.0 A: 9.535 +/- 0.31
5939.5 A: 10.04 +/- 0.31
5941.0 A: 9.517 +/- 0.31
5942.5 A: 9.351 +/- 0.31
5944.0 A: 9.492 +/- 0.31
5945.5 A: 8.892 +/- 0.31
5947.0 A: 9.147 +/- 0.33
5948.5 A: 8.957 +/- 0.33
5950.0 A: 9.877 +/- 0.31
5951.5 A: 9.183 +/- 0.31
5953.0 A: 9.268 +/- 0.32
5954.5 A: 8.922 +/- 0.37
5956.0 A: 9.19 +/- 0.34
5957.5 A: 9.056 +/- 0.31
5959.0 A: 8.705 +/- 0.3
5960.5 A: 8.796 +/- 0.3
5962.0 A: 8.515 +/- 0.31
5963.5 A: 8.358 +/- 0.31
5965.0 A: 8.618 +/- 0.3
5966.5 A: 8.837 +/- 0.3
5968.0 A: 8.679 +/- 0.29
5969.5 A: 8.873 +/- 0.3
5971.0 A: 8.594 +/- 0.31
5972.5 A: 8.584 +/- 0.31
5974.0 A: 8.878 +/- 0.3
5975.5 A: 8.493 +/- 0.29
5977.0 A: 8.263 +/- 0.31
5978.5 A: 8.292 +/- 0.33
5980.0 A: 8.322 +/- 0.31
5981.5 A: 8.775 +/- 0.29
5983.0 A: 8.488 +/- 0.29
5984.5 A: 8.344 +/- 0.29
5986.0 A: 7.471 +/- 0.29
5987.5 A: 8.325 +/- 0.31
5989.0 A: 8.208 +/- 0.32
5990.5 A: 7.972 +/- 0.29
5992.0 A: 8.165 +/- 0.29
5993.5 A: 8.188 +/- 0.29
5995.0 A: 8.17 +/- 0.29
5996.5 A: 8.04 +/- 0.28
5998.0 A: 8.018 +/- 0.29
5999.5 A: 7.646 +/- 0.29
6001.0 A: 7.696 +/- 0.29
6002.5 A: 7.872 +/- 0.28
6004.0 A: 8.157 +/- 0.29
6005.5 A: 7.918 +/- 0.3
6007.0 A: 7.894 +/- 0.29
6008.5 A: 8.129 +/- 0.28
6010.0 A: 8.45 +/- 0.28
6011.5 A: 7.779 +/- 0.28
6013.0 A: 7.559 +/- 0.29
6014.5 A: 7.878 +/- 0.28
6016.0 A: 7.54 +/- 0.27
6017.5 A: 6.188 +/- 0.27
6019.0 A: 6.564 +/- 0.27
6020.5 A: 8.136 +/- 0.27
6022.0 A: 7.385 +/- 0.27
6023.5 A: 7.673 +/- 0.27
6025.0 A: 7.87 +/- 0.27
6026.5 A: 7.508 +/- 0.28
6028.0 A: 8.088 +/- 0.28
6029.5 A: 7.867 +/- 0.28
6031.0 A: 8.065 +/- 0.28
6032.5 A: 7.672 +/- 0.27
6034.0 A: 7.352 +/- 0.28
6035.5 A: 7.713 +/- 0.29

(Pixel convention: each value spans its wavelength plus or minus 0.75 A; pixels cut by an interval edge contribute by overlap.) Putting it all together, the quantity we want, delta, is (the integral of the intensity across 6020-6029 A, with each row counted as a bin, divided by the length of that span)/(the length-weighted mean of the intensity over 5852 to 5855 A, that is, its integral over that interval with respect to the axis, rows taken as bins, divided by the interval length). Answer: 0.65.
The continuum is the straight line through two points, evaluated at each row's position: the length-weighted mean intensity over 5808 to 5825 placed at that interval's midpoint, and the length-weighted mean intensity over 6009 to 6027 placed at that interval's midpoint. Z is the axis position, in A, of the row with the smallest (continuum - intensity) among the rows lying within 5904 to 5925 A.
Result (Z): 5906.5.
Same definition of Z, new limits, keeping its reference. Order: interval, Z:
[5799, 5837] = 5804.5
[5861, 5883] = 5875.0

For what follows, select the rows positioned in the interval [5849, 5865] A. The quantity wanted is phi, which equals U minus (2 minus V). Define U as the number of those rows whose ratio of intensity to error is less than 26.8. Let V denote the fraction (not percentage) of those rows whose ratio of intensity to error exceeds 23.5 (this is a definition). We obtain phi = 0.0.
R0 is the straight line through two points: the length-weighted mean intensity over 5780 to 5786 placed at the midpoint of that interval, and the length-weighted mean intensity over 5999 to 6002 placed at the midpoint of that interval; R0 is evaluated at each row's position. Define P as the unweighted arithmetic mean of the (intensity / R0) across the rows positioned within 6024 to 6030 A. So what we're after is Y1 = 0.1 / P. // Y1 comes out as 0.10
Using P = 1.01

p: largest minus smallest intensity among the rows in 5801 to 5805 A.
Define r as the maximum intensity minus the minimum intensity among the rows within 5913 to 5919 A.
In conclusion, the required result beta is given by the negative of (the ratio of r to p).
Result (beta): -0.8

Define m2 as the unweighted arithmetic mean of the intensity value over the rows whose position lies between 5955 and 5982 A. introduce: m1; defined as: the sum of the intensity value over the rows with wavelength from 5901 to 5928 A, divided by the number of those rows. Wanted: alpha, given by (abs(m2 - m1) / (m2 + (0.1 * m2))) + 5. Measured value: 5.39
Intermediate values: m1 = 12.4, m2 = 9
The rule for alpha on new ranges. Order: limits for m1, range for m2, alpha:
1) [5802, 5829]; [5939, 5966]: 5.02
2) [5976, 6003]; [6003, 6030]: 5.05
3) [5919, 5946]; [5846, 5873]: 5.12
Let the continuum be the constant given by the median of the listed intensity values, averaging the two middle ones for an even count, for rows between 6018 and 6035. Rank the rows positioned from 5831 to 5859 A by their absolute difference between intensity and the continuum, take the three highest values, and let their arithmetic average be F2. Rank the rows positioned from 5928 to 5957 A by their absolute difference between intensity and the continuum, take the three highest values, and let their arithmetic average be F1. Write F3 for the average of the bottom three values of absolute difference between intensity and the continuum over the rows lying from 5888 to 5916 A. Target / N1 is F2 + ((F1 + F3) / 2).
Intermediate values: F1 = 3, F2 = 4.5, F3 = 4.5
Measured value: 8.2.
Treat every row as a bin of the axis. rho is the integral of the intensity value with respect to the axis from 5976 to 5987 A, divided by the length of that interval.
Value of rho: 8.3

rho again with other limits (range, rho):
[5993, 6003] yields 7.9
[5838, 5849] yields 10.9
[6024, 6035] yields 7.8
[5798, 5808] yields 9.1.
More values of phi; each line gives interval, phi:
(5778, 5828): 31.0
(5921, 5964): 2.0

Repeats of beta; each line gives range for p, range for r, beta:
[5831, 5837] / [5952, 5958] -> -0.8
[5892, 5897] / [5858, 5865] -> -1.6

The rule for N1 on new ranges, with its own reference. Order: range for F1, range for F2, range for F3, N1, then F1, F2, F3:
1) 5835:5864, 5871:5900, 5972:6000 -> 8.7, 5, 6.3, 0.2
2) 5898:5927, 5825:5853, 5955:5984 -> 7.5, 6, 4.1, 0.6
